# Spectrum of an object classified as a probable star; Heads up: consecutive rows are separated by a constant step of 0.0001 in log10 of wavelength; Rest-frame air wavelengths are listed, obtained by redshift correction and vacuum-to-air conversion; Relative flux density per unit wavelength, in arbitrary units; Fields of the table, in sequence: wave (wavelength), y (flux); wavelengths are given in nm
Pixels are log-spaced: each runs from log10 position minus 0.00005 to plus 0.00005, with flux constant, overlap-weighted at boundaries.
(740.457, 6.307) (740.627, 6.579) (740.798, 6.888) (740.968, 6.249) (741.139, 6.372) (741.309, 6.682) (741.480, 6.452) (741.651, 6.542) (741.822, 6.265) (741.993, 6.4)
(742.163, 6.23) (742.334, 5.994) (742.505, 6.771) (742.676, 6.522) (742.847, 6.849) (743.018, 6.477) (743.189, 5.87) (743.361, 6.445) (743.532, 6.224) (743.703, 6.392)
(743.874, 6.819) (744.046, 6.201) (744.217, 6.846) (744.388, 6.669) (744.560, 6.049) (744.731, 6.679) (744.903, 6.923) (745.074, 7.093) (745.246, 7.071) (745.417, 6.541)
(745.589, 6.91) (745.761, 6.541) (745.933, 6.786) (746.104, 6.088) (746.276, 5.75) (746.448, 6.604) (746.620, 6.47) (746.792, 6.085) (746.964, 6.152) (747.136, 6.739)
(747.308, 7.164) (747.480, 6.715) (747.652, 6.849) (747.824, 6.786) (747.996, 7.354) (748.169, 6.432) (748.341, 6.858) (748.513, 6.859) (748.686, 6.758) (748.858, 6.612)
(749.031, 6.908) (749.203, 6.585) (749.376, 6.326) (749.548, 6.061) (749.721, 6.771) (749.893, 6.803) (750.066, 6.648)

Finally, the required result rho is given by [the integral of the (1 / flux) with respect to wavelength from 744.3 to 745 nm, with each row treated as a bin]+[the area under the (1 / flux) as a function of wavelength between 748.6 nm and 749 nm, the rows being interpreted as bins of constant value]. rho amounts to 0.17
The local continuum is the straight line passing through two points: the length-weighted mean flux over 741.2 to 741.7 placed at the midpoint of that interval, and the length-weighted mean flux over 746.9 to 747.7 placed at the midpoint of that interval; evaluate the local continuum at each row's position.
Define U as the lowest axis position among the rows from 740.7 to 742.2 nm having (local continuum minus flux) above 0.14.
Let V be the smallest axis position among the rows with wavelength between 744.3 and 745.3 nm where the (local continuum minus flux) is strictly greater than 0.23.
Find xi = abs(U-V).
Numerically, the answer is 3.59 nm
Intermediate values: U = 740.968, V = 744.560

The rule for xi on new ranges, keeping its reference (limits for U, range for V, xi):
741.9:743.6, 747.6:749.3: 6.18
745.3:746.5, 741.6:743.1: 3.94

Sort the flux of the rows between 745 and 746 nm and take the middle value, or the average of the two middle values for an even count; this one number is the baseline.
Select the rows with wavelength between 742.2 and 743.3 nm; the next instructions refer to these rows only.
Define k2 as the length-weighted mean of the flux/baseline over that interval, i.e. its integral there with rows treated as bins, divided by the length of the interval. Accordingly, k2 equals 0.93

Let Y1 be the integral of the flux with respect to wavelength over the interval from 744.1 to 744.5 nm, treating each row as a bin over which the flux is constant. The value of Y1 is 2.7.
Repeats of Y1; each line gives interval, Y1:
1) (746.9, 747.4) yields 3.4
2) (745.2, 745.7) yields 3.4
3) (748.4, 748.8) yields 2.7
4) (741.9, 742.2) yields 1.9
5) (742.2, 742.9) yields 4.5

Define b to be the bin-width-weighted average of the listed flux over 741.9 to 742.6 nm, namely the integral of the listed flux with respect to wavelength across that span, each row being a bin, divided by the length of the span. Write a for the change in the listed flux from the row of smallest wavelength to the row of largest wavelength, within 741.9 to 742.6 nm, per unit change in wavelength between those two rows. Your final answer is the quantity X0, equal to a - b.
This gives -5.6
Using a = 0.7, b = 6.36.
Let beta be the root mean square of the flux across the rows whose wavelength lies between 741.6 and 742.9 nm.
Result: 6.45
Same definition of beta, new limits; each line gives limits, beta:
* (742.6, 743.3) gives 6.44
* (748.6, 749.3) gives 6.72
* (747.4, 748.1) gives 6.93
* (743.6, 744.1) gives 6.48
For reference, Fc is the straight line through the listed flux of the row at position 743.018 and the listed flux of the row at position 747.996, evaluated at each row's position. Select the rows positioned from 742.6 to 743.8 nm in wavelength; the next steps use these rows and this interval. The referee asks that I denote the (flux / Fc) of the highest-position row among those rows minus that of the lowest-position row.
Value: -0.05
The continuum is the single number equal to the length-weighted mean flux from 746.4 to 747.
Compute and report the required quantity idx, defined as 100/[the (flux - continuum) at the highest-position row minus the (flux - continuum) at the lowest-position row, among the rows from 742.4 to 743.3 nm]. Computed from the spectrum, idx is -111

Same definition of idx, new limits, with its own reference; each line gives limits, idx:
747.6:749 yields -422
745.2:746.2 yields -102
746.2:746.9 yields 299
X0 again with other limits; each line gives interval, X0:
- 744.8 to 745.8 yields -7.3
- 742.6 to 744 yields -6.2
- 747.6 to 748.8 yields -6.9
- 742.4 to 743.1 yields -7.2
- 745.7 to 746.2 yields -7.8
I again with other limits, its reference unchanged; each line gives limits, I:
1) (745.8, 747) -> -0.11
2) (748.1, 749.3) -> 0.00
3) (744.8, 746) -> -0.05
